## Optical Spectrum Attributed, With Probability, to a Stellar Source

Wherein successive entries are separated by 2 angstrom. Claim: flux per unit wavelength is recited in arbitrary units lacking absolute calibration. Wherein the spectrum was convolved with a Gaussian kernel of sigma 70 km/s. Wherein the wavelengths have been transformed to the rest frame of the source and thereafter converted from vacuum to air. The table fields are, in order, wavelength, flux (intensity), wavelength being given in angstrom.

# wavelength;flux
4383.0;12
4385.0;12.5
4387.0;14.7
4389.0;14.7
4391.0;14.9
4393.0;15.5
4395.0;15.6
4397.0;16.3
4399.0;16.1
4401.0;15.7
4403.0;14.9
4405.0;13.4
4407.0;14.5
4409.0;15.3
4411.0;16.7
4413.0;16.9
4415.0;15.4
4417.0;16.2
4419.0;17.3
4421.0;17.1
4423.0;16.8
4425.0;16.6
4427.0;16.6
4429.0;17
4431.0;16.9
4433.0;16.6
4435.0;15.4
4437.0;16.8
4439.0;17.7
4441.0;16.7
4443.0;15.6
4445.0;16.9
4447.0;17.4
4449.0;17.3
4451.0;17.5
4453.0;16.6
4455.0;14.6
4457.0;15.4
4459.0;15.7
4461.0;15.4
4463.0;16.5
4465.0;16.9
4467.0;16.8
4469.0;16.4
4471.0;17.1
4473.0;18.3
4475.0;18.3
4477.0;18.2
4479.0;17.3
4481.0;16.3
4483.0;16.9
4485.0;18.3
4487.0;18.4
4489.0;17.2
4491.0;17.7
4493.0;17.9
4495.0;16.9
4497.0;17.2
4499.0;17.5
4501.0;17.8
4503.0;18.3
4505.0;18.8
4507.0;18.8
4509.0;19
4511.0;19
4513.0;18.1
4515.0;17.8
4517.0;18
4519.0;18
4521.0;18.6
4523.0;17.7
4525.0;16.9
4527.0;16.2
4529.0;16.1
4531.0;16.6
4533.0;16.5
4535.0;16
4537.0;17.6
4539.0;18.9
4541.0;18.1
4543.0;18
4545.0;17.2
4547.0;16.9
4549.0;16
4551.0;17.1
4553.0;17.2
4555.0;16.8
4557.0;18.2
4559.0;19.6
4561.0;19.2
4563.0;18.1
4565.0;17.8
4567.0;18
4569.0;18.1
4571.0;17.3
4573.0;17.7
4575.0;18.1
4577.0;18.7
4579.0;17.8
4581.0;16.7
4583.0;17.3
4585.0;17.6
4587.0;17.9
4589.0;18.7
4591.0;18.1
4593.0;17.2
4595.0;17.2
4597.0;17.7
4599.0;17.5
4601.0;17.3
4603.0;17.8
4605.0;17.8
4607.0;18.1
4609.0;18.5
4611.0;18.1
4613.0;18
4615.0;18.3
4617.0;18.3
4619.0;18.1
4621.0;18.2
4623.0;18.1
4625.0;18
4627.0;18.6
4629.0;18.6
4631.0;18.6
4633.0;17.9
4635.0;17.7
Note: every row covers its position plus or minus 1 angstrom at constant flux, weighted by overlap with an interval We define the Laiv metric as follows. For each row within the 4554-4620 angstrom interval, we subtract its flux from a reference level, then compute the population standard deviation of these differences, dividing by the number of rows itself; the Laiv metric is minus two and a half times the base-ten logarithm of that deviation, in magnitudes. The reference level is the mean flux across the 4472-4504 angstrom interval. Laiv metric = 0.55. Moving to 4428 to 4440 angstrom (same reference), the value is 0.41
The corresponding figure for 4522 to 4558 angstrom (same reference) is 0.22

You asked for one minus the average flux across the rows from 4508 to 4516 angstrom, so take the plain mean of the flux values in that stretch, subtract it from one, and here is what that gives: -17.5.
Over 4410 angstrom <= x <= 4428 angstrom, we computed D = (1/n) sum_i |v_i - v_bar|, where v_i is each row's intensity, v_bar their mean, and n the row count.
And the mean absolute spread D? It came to 0.38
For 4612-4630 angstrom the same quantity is 0.18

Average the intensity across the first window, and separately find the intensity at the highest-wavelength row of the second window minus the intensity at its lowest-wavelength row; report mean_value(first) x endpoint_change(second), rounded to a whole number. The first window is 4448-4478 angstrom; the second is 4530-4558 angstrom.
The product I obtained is 27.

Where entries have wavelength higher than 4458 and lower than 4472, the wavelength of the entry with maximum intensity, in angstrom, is 4471.0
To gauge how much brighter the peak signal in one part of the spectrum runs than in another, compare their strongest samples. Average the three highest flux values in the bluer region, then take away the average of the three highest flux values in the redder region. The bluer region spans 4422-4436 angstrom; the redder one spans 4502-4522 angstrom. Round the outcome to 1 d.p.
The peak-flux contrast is -2.0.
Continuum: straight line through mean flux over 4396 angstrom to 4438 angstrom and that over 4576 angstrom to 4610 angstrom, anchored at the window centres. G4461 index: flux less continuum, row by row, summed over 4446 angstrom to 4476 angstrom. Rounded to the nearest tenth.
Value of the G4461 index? 2.3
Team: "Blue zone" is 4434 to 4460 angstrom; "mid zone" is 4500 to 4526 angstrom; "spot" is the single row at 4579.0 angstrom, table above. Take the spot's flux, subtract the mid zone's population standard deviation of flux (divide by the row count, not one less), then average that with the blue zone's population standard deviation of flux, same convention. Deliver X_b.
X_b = 9.1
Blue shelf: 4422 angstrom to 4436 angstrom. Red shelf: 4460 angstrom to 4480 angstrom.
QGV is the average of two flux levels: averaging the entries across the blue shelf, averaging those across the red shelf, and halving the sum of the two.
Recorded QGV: 16.84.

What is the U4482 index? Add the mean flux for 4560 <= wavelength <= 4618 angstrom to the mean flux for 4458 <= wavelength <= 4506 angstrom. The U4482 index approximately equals 35.2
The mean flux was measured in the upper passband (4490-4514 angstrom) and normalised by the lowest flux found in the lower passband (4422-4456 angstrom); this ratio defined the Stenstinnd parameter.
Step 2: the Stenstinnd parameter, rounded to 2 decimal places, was 1.24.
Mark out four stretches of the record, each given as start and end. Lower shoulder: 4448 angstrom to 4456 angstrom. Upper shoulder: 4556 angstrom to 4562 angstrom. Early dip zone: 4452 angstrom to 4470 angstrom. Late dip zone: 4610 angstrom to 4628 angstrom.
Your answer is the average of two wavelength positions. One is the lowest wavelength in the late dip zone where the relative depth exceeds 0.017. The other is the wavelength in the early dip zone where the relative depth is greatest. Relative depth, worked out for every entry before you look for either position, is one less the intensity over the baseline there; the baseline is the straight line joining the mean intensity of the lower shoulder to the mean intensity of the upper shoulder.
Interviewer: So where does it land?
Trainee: 4533 angstrom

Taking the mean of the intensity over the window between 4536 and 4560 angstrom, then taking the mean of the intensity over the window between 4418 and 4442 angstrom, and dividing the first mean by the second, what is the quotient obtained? 1.05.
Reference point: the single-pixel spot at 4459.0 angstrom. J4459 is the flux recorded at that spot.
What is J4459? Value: 15.7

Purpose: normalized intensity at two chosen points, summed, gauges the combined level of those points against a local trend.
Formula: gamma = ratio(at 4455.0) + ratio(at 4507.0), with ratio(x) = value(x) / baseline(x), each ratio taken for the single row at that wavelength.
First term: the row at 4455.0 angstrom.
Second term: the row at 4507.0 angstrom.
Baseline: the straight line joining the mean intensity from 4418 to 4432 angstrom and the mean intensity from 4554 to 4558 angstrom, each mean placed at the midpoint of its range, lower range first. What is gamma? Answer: 1.95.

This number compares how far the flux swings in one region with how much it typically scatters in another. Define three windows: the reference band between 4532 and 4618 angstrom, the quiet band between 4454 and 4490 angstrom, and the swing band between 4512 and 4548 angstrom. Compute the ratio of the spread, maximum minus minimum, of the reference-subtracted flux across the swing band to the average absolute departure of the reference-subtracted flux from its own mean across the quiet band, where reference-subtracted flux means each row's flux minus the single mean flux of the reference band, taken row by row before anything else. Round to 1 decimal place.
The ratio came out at 3.3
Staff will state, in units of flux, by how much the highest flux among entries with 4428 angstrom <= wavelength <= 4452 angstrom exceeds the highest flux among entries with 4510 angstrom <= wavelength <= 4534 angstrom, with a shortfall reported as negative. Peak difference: -1.3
